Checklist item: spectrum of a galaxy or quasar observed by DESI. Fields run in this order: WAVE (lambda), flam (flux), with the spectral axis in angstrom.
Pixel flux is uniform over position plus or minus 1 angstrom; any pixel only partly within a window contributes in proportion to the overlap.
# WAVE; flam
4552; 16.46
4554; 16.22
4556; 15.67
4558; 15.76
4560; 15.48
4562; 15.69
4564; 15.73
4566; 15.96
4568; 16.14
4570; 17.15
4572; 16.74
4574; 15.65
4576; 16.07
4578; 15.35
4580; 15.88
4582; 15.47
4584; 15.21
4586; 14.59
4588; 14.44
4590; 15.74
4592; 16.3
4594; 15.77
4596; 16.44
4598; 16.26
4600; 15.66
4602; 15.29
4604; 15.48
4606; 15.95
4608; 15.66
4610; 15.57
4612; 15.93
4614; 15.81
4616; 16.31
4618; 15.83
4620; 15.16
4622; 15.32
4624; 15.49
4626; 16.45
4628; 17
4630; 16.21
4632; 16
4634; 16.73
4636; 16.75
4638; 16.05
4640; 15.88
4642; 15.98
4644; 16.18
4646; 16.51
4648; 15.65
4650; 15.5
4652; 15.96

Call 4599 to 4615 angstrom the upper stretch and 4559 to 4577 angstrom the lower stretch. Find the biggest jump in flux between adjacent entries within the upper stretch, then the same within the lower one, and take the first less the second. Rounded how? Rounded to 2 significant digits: -0.62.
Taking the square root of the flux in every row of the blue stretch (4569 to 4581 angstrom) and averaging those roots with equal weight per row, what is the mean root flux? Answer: 4.02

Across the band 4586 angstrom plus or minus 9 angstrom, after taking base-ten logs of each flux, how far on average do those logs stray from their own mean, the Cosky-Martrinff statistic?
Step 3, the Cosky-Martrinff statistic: 0.013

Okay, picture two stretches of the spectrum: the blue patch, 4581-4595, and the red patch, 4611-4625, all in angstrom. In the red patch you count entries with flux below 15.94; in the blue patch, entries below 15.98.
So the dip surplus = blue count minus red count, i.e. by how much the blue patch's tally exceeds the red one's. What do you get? 0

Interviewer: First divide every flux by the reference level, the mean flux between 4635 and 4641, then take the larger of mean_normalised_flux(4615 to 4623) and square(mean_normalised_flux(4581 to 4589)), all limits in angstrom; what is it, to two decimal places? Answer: 0.96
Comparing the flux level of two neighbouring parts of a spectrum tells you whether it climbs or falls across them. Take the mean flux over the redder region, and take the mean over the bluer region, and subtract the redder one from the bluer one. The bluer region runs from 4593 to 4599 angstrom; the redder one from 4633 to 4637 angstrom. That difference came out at -0.58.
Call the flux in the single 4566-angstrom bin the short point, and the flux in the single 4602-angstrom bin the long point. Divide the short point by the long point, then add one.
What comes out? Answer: 2.04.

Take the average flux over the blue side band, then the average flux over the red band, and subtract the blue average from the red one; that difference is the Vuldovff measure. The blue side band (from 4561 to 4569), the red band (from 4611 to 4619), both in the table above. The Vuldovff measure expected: 0.1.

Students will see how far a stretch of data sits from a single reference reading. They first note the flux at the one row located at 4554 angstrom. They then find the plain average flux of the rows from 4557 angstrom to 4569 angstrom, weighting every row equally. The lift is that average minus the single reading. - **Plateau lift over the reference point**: -0.43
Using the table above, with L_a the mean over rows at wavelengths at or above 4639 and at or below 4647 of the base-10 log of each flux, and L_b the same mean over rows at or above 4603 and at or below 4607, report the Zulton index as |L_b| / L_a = 0.990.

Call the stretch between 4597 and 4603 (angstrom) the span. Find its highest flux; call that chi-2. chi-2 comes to 16.26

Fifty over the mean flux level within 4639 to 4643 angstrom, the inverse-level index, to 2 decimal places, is 3.14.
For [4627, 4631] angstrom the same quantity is 3.01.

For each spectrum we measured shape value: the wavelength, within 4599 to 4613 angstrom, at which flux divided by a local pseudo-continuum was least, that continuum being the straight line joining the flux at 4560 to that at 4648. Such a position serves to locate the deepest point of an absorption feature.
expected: 4602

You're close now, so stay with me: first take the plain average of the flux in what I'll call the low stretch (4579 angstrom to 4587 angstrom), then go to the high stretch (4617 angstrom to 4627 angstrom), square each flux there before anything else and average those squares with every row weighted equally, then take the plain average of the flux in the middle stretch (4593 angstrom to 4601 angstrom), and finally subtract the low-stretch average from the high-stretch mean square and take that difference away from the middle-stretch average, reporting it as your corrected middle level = -214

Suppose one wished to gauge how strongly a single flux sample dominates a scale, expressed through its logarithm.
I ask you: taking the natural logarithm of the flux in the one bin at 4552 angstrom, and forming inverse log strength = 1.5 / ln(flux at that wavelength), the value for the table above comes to 0.536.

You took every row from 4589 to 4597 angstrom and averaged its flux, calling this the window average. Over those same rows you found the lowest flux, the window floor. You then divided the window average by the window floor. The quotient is 1.02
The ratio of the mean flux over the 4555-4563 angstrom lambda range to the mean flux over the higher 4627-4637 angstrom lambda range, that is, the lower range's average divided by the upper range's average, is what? 0.946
